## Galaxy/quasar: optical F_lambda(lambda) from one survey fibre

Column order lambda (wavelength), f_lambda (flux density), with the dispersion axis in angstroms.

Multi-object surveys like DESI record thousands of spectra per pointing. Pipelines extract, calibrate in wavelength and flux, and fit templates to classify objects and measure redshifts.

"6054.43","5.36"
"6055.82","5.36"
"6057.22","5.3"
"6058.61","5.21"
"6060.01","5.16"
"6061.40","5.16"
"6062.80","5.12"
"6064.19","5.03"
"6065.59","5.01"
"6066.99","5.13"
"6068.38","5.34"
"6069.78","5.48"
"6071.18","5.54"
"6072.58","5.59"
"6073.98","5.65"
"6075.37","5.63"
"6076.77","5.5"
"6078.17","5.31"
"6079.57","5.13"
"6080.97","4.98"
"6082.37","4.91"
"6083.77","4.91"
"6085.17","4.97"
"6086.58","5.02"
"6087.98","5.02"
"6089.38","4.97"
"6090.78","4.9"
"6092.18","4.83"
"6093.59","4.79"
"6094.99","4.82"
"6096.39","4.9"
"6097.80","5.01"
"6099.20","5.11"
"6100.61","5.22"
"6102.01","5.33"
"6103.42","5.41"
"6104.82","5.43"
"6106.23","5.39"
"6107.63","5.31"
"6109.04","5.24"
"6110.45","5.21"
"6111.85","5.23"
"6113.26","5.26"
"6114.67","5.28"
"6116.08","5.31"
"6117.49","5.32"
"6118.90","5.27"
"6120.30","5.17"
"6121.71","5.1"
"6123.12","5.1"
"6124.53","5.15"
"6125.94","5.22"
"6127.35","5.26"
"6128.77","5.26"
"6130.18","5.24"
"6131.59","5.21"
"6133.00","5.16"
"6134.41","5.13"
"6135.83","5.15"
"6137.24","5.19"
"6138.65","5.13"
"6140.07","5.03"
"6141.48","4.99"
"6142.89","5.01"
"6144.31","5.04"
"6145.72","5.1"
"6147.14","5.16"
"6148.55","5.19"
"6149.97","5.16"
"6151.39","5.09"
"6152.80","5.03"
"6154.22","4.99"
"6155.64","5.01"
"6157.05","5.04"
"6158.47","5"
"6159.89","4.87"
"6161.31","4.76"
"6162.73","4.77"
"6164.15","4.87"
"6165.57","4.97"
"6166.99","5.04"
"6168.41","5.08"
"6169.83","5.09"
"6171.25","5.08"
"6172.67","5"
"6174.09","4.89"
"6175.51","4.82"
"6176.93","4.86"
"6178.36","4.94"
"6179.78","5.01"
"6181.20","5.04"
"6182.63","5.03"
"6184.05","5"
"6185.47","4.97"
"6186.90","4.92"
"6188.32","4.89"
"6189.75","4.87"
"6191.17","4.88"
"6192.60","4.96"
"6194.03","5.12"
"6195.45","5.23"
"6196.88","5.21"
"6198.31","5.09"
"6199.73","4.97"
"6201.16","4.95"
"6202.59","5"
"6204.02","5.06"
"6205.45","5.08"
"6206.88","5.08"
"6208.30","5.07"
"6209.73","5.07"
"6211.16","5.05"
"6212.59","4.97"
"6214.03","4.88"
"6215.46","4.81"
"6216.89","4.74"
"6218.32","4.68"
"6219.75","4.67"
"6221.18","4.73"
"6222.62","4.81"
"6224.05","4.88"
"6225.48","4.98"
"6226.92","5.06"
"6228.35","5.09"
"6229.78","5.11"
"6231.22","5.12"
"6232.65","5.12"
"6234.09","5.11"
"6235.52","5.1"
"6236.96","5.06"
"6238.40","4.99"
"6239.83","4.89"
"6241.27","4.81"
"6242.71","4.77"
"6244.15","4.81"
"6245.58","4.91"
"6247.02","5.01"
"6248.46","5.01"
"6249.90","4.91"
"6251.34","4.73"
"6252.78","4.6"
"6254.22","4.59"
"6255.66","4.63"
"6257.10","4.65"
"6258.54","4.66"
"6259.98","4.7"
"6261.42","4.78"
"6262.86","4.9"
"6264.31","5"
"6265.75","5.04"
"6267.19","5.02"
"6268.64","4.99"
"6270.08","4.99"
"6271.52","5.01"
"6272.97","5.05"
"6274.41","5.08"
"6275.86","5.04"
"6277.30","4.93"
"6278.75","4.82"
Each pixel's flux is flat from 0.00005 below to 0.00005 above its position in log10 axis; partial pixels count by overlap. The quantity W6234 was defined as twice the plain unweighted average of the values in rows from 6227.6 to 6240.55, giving 10.1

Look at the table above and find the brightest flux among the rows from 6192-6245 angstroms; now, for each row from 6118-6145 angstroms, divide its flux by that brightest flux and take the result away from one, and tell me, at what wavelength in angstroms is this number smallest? 6118.90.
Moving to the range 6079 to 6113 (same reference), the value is 6104.82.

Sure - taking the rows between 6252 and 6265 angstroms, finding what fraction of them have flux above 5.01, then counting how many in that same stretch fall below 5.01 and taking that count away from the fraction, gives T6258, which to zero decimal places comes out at -9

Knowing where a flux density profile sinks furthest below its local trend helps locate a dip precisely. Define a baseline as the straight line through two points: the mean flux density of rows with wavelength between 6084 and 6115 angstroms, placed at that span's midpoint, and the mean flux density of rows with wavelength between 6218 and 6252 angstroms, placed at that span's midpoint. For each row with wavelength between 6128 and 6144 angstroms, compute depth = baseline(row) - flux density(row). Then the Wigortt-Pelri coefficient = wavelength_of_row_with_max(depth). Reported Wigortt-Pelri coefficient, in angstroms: 6141.48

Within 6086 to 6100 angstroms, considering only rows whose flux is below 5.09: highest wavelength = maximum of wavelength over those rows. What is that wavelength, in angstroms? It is 6097.80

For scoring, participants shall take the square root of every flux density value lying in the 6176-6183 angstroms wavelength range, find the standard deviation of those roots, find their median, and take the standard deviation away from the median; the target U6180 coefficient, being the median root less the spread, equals 2.22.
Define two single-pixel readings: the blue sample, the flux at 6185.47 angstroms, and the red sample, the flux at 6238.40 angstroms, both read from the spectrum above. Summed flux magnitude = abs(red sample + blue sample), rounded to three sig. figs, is 9.96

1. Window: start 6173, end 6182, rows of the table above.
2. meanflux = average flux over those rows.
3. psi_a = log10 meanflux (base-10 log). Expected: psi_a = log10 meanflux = 0.693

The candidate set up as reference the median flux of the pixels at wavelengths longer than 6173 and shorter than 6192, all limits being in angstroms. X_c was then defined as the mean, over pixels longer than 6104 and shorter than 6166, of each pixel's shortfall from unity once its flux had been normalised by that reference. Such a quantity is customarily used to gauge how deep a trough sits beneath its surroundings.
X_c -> -0.043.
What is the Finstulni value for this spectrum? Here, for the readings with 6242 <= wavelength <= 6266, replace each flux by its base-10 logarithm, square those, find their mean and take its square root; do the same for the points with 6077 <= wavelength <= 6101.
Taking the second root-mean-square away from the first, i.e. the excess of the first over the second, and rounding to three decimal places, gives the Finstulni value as -0.016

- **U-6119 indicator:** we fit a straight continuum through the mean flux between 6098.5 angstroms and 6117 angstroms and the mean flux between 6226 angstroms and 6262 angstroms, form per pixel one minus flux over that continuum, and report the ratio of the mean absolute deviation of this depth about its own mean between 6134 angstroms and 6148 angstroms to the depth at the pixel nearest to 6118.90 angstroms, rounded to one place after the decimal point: -3.6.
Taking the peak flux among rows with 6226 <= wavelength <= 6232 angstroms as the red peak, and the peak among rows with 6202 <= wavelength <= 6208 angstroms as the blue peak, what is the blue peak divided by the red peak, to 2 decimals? 0.99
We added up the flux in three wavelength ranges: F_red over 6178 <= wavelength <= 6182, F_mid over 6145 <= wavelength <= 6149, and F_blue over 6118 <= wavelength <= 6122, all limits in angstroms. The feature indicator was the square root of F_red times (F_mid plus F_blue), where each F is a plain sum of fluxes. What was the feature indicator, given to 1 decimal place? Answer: 21.6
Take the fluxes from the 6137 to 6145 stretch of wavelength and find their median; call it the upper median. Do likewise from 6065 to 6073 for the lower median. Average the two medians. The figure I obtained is 5.22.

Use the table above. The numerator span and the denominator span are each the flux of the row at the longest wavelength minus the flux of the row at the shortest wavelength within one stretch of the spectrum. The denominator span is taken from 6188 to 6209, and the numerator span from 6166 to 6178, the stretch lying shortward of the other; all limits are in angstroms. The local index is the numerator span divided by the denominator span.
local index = -1.0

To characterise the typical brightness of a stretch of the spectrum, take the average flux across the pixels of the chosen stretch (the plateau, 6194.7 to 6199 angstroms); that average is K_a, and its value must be 5.18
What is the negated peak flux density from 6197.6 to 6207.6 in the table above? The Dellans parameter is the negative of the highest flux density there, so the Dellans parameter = -5.09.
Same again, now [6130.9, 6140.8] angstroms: -5.21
